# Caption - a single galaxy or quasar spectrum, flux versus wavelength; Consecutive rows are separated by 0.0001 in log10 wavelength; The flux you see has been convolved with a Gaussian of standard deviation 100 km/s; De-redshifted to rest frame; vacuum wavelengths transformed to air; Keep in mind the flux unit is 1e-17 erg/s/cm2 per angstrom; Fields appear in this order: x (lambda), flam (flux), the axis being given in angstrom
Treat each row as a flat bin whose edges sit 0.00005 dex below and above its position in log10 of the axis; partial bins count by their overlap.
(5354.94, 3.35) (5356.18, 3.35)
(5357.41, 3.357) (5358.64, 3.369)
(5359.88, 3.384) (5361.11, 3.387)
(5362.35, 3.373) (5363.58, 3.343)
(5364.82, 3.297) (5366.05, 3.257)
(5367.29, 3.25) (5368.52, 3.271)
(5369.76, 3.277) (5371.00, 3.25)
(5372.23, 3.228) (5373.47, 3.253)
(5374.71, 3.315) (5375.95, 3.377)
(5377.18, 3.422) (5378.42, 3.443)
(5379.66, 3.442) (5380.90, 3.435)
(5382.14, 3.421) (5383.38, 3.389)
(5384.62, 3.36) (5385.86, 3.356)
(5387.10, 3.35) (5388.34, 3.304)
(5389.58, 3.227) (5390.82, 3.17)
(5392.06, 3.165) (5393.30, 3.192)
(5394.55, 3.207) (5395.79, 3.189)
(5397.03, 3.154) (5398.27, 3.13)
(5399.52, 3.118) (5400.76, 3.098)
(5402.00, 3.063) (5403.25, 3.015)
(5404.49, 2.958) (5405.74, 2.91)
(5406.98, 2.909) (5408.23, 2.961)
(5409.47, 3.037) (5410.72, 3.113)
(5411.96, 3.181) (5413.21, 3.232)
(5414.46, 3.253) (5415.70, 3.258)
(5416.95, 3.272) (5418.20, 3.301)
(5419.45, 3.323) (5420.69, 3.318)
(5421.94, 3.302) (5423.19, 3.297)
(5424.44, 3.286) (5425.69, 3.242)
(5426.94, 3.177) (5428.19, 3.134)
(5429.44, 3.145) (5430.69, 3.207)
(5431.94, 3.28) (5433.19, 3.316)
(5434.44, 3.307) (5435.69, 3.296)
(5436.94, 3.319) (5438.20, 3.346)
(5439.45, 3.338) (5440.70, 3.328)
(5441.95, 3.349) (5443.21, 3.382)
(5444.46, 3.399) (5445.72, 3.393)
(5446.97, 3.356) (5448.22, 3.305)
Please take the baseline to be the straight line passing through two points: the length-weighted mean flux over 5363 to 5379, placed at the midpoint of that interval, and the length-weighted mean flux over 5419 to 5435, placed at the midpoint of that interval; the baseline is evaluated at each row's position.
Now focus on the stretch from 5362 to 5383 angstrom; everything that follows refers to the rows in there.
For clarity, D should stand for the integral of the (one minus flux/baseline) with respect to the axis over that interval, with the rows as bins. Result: -0.18 angstrom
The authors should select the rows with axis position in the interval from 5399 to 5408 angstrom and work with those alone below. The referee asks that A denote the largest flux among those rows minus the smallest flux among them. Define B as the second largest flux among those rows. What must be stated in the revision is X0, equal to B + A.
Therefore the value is 3.31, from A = 0.21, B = 3.098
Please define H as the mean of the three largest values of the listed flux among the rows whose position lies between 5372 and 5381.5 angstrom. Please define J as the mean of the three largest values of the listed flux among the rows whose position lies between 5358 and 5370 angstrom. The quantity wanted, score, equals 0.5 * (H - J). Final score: 0.029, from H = 3.44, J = 3.38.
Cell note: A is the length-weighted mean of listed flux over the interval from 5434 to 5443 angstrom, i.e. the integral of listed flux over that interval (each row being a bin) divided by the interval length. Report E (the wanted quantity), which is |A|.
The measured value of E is 3.33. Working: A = 3.33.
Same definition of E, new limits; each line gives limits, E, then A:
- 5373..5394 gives 3.33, 3.33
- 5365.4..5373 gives 3.26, 3.26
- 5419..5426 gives 3.30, 3.30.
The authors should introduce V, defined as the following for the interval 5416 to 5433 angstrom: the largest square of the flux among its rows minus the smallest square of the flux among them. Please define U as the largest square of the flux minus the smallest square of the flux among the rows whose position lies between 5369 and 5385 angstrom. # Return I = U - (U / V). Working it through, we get 0.26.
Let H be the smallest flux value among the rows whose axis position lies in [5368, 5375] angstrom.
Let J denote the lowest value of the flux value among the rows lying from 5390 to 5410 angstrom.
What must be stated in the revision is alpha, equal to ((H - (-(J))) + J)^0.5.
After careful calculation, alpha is 3.008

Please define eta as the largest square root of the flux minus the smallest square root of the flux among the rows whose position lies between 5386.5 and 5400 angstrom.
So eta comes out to 0.065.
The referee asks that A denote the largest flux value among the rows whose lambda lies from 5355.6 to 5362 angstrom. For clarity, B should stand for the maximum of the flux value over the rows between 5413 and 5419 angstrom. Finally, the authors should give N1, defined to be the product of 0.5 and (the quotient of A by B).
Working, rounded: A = 3.387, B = 3.301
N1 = 0.513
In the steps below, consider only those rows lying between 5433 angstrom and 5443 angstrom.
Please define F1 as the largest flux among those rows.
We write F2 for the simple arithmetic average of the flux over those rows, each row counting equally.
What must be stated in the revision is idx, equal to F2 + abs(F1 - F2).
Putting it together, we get 3.35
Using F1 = 3.349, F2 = 3.32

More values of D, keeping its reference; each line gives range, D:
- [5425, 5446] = -0.27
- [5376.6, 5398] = -0.08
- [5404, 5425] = 0.61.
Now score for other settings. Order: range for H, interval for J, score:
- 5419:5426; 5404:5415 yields 0.046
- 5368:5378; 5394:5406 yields 0.094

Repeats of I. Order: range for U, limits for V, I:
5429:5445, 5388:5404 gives 0.75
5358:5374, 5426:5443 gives 0.30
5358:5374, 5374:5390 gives 0.32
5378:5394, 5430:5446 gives 0.39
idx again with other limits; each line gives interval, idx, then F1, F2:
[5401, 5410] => 3.06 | 3.063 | 2.98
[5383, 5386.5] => 3.39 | 3.389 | 3.37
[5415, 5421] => 3.32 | 3.323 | 3.29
